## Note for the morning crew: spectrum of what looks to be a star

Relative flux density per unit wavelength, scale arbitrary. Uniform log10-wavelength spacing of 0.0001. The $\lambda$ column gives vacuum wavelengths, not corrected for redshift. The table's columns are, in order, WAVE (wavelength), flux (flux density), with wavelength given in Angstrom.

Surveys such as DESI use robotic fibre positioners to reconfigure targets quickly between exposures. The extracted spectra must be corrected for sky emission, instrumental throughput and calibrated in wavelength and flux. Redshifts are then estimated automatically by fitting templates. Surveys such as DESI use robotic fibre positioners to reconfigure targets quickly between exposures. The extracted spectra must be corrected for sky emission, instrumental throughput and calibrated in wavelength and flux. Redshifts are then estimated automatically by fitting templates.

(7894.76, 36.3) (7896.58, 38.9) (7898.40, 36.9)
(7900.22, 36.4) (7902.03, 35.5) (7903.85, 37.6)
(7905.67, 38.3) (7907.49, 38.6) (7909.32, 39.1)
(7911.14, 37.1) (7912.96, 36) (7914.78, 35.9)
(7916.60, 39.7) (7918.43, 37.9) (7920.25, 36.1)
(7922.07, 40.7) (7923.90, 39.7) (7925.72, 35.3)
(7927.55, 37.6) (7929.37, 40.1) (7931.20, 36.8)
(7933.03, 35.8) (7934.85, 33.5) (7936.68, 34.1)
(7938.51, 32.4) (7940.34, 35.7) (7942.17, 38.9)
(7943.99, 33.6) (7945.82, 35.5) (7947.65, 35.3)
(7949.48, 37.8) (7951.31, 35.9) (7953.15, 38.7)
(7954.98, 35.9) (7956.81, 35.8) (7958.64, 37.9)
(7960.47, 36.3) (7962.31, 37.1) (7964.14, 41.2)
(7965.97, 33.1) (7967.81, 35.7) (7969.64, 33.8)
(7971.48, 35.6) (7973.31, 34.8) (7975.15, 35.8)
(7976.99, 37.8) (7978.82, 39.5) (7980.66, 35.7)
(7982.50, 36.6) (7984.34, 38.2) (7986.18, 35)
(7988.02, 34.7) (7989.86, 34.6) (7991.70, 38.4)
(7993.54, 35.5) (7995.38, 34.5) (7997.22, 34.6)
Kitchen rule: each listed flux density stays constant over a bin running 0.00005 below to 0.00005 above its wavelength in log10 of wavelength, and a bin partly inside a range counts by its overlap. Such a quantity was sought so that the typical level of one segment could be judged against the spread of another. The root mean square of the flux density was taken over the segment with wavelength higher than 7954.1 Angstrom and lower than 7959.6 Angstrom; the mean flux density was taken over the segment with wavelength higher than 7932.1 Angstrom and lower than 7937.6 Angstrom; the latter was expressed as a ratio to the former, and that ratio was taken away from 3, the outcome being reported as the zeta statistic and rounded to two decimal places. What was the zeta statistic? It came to 2.06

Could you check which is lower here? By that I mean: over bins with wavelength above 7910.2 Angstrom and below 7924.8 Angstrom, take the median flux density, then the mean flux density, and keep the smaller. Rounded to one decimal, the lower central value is 37.5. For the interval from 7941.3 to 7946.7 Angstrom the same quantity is 35.5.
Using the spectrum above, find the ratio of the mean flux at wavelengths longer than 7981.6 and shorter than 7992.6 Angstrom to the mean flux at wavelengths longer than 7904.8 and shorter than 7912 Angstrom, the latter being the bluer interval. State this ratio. 0.95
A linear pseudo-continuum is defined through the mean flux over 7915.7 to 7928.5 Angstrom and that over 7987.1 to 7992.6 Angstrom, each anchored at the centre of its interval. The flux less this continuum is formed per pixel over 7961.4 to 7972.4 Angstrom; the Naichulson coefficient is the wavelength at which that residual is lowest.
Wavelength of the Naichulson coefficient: 7965.97 Angstrom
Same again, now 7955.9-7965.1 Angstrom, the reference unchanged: 7956.81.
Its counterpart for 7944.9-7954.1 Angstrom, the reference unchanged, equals 7947.65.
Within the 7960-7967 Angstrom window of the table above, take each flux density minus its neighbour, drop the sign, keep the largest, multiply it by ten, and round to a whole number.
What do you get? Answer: 81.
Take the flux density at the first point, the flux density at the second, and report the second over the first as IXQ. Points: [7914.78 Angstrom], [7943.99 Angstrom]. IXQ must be 0.94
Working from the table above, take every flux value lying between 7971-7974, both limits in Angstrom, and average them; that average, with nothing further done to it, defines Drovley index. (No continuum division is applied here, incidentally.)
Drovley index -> 35.2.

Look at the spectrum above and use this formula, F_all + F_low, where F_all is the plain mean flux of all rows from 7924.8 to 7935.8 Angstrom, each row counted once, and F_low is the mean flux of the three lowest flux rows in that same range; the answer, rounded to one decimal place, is 71.4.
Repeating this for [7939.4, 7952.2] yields 70.9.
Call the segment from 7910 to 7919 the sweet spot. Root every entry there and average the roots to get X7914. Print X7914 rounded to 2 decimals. 6.11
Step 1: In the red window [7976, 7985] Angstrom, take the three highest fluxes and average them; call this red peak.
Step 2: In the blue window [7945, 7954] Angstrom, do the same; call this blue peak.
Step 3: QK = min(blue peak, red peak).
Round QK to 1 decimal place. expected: 37.5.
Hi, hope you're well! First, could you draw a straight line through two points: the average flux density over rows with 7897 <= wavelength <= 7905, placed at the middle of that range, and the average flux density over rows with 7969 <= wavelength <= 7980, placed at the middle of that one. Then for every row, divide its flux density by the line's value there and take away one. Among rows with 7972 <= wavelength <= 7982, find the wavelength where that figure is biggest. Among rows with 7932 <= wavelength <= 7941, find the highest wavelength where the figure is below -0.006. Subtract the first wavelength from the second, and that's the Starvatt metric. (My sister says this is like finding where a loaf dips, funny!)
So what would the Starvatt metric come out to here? -38.5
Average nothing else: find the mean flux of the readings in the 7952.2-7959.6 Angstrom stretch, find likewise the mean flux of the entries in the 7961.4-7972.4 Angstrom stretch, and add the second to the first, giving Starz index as 73.2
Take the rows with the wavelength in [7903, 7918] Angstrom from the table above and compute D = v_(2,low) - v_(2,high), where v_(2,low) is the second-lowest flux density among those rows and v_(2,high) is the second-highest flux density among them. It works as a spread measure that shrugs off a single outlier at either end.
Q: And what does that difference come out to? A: -3.10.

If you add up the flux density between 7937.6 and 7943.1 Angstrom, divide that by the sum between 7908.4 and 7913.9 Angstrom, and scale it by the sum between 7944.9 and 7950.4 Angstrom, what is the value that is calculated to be 104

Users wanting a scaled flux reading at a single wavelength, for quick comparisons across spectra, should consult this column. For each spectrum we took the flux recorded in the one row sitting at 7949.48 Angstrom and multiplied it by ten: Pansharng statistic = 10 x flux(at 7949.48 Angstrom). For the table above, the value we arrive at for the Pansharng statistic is 378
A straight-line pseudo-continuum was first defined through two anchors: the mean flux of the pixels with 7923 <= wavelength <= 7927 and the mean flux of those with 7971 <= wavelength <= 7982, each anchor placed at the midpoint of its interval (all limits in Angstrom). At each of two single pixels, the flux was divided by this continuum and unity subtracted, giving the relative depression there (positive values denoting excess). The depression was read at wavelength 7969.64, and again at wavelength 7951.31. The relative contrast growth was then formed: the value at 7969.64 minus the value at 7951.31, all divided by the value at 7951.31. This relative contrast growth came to 1.6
